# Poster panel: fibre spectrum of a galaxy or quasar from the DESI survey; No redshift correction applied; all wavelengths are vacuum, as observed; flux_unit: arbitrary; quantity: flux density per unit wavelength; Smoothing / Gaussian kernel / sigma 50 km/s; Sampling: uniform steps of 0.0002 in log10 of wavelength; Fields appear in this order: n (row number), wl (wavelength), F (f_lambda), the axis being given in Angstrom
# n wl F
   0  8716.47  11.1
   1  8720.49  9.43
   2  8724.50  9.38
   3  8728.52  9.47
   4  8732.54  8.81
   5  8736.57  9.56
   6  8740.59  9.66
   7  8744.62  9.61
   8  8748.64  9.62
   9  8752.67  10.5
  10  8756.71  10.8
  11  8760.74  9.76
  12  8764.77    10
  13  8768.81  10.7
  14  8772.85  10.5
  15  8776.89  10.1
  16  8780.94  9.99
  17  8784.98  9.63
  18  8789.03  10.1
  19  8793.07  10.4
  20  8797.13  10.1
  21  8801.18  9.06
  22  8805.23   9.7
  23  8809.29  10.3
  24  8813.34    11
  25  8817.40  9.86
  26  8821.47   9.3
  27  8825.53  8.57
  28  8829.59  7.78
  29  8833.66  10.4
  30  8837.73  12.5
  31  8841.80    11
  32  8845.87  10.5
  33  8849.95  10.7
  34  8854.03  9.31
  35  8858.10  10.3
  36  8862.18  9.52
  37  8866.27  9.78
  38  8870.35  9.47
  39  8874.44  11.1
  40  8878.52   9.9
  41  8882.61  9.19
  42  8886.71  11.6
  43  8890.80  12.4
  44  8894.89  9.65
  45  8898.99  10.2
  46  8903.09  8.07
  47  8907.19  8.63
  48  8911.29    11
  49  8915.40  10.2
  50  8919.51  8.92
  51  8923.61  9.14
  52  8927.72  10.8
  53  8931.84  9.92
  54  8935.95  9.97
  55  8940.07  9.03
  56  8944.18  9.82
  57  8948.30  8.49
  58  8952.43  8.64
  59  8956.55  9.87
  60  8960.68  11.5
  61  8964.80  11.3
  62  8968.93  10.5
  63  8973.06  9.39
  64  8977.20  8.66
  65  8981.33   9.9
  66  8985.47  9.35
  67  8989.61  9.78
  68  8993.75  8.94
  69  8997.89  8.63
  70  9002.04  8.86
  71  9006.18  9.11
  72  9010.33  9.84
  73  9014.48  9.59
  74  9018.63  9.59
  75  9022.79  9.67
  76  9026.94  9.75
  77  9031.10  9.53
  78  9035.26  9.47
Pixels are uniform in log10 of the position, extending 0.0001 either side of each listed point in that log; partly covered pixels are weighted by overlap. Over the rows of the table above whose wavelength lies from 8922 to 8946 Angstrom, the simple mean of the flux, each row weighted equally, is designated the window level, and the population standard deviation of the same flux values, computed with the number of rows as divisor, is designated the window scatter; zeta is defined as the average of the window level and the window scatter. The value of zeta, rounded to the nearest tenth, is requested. 5.2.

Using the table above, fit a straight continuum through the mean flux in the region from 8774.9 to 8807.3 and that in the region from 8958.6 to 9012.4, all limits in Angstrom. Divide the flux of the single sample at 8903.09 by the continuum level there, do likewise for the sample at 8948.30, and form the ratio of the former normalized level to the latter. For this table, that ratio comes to 0.95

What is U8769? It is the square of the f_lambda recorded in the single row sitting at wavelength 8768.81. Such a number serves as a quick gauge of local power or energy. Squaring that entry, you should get 114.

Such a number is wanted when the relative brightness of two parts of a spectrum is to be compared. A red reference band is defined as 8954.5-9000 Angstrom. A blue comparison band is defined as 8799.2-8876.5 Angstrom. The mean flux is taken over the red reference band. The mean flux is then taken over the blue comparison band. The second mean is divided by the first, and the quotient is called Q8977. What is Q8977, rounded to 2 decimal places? 1.02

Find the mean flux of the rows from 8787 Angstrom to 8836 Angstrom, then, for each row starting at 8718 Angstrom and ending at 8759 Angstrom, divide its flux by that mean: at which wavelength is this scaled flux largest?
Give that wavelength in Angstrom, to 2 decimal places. 8756.71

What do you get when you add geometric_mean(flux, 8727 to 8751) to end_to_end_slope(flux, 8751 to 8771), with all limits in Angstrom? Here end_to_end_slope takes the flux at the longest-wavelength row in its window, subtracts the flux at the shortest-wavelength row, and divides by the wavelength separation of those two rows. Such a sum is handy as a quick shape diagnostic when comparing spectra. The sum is 9.5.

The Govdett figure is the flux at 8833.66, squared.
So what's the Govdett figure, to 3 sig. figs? 108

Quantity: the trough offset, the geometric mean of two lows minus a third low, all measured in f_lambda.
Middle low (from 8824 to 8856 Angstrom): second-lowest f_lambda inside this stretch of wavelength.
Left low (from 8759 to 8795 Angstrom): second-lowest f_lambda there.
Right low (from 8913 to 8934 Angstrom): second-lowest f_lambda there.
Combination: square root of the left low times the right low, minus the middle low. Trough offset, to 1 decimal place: 0.9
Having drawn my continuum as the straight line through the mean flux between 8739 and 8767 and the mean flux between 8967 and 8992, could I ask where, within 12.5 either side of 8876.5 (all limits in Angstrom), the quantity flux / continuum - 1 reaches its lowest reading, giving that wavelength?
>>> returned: 8882.61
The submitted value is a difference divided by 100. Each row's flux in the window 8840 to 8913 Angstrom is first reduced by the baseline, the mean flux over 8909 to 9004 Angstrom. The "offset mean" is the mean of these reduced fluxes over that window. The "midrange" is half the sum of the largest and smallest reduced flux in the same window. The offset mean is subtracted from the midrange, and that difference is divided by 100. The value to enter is 0.0011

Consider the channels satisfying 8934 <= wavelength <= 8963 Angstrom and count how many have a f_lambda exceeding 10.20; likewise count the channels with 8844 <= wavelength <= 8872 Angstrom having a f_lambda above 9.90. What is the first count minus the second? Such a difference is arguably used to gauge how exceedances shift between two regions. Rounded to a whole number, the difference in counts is -2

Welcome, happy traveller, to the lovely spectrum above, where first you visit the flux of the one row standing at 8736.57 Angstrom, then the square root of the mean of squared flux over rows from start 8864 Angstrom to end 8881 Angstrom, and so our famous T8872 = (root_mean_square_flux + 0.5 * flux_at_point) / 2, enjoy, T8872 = 7.43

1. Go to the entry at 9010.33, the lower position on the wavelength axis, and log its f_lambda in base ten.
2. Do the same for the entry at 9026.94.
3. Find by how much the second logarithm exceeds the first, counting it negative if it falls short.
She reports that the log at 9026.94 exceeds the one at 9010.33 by -0.004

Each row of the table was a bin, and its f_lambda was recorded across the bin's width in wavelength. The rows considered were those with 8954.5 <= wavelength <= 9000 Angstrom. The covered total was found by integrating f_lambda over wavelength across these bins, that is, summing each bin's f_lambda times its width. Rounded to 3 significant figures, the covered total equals 446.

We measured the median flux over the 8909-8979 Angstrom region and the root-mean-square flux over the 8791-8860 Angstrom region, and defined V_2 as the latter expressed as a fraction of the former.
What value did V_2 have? 1.023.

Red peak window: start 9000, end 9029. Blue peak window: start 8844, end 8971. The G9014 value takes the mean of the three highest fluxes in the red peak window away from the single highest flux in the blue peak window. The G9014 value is 2.6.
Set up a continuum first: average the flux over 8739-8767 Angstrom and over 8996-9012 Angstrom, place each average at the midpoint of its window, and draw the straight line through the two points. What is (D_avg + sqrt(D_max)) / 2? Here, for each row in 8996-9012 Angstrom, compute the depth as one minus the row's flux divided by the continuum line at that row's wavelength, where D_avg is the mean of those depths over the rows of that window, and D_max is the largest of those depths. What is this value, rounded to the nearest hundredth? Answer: 0.12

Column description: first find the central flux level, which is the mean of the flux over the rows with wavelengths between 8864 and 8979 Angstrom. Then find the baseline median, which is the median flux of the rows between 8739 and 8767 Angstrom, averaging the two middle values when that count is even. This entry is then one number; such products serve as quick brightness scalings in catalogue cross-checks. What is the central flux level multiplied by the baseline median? 96.6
